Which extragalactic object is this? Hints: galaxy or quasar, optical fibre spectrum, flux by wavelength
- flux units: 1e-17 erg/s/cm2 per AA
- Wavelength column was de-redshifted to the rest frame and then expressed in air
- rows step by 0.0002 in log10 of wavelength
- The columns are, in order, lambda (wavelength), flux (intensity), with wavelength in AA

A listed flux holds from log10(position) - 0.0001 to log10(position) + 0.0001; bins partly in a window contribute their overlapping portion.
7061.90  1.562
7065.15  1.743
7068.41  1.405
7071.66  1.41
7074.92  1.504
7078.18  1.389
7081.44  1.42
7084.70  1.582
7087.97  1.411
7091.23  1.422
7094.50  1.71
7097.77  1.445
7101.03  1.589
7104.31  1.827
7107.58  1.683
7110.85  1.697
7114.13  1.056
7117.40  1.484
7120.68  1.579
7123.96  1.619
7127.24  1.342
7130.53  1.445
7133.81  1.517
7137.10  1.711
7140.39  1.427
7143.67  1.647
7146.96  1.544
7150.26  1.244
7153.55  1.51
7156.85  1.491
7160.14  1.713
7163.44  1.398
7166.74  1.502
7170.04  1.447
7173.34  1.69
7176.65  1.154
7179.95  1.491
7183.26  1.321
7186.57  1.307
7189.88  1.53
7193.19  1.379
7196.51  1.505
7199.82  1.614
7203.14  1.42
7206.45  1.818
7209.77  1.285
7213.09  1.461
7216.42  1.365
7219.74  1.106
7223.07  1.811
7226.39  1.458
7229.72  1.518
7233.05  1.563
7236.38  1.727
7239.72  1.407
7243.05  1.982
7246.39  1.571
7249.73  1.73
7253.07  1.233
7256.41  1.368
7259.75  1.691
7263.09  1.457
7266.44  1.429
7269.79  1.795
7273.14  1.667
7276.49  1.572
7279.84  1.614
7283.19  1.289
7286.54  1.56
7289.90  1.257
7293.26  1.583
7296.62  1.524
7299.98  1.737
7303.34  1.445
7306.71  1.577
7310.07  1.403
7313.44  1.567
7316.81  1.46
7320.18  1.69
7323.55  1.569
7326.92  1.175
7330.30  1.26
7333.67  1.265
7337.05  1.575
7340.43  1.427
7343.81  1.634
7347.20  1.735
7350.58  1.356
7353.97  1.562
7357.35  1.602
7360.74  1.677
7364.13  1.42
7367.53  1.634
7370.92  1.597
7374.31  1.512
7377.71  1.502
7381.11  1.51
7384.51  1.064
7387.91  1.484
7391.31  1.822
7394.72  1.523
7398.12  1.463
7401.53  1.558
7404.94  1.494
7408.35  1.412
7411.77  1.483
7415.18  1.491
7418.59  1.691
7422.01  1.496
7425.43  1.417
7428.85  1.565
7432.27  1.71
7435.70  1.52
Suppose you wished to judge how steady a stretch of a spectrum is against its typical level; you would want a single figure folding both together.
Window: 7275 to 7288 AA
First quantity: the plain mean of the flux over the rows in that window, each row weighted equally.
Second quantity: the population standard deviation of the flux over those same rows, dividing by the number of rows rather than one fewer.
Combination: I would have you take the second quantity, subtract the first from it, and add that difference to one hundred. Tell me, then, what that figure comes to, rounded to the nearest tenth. 98.6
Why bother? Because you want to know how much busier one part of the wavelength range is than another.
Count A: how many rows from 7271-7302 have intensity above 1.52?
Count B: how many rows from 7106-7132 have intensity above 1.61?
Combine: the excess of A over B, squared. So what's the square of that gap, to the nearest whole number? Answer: 16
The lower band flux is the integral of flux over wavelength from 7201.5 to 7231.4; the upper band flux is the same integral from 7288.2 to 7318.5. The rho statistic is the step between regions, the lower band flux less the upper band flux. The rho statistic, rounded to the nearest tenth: -1.6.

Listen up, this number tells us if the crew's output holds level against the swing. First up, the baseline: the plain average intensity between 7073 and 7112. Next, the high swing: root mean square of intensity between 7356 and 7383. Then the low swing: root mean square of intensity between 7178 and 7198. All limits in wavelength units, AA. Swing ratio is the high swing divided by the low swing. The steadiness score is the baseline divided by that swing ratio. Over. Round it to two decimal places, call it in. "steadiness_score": 1.42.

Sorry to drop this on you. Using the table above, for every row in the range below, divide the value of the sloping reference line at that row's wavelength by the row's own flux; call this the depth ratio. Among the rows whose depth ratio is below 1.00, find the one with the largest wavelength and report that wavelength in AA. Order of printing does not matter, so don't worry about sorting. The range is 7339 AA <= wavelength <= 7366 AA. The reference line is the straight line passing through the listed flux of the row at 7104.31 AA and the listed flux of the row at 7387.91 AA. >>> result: 7360.74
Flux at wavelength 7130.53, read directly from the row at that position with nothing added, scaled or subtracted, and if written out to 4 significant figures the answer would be 1.445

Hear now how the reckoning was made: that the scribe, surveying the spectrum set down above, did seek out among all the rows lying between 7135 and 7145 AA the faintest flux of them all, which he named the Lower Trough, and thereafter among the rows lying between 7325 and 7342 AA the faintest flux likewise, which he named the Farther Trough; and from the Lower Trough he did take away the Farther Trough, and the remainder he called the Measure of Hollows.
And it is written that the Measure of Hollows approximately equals 0.25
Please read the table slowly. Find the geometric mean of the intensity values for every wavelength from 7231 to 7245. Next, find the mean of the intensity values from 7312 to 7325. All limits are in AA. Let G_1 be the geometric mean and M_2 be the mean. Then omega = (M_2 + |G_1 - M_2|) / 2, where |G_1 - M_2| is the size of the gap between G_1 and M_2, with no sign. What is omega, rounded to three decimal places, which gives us 0.828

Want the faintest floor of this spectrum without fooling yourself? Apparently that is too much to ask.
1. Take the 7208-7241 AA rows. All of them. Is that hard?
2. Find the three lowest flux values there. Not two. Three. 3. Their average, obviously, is 1.25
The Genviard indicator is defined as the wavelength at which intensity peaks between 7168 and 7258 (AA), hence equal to 7243.05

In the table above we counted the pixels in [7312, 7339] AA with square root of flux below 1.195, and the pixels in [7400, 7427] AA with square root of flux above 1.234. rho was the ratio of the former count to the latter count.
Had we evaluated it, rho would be 1.5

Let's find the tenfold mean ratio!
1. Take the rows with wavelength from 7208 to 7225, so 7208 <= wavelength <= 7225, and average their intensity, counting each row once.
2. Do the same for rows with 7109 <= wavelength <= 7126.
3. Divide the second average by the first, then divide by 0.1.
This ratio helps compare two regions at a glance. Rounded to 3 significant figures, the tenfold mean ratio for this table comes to 10.6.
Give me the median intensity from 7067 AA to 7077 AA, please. 1.41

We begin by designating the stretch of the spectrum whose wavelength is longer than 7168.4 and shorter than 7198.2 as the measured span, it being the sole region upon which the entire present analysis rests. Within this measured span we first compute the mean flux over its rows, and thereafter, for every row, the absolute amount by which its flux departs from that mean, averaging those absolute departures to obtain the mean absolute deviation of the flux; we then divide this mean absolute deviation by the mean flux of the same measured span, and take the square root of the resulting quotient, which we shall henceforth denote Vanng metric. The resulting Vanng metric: 0.290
